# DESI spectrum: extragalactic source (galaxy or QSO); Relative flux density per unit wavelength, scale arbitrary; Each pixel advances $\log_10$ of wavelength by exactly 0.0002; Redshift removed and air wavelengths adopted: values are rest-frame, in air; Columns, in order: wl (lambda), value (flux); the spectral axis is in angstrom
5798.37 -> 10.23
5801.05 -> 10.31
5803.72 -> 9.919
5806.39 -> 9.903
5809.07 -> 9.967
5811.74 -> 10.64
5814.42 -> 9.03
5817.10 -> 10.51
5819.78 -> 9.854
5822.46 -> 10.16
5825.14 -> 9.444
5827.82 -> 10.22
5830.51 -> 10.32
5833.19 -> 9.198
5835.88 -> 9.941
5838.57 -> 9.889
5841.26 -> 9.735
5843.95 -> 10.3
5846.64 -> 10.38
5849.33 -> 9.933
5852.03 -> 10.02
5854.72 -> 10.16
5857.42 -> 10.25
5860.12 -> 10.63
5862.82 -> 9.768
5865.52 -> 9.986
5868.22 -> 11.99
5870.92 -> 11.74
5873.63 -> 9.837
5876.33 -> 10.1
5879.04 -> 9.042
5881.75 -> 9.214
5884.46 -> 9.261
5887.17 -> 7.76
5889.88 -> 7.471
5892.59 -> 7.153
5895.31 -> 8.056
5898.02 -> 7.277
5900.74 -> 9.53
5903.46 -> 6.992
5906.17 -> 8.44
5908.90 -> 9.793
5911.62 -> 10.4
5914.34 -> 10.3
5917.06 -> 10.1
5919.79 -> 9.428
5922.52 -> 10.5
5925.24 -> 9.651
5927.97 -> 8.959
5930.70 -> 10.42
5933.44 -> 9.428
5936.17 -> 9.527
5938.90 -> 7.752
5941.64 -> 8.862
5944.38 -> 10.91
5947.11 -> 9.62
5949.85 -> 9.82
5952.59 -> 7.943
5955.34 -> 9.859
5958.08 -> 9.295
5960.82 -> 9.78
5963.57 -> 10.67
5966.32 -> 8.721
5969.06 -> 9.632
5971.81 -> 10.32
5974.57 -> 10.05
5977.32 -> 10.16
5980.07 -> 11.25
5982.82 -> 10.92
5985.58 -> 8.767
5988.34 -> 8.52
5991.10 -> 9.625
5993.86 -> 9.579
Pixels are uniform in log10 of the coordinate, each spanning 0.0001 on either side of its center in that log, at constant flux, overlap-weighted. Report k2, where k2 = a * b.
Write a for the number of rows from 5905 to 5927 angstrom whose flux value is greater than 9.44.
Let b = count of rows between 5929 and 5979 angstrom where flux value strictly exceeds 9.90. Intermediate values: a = 6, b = 6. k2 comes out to 36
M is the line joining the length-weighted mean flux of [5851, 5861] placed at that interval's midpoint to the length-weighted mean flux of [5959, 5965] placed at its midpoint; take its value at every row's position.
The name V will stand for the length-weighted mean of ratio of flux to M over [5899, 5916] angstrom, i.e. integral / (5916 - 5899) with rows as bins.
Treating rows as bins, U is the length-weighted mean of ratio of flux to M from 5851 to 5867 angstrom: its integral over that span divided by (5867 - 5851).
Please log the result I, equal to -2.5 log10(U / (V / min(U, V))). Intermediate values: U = 0.99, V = 0.90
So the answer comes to 0.01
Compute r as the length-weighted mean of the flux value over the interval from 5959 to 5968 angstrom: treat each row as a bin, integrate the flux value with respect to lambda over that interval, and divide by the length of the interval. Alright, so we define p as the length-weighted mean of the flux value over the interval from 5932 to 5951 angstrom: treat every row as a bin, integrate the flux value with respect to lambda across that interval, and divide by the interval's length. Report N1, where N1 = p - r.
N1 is -0.3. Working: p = 9.4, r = 9.7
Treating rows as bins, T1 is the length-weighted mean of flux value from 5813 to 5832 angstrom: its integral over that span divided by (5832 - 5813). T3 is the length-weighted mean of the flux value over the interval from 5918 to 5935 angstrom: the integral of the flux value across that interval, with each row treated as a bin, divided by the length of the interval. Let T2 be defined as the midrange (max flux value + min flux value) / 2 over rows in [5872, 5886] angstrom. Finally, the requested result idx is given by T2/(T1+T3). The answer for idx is 0.49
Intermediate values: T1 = 9.9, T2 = 9.6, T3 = 9.7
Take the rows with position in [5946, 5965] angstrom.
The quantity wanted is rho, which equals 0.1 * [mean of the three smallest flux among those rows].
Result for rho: 0.90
